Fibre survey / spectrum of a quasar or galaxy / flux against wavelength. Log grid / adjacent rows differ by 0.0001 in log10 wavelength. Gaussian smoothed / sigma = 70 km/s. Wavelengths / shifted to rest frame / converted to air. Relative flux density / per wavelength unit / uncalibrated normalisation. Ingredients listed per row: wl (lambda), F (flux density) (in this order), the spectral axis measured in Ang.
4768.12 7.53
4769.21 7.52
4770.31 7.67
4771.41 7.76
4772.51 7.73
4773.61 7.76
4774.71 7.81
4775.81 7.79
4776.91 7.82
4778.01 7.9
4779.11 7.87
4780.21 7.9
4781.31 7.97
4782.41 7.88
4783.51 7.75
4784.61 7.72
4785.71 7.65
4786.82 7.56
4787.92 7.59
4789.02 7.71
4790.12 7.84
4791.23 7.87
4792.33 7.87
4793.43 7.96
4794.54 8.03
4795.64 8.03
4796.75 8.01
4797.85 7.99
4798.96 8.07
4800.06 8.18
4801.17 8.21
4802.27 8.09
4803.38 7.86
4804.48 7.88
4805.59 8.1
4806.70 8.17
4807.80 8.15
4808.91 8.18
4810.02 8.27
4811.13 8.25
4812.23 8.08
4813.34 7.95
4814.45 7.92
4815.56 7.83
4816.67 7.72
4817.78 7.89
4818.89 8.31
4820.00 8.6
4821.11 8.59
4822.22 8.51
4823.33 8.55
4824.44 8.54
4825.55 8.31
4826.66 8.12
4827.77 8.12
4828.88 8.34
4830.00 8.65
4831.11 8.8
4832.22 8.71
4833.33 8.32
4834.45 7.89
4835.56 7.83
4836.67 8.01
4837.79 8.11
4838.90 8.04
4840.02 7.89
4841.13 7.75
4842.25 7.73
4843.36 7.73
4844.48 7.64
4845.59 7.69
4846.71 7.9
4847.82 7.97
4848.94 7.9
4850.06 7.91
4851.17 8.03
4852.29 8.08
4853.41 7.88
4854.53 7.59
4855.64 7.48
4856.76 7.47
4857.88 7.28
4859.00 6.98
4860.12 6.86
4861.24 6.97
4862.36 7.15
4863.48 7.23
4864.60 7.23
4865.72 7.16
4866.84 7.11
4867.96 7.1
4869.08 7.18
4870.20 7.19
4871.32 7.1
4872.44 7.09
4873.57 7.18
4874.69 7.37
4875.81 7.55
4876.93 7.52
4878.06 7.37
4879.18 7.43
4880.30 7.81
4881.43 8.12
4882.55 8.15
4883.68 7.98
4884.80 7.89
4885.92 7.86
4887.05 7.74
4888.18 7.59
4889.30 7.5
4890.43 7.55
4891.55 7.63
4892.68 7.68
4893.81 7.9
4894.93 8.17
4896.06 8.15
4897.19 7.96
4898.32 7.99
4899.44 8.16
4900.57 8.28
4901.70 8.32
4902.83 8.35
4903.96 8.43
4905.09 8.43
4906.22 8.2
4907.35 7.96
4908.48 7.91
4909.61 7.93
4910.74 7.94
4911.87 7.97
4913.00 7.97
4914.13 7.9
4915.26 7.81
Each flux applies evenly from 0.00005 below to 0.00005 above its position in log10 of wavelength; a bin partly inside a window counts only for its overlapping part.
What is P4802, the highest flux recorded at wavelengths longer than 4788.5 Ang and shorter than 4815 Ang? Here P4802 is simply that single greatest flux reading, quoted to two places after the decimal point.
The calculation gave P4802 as 8.27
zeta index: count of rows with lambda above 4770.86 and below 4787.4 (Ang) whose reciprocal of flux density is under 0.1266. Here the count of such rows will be 3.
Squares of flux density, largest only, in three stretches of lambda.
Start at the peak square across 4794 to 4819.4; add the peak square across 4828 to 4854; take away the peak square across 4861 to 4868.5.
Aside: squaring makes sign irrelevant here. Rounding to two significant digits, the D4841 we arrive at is 94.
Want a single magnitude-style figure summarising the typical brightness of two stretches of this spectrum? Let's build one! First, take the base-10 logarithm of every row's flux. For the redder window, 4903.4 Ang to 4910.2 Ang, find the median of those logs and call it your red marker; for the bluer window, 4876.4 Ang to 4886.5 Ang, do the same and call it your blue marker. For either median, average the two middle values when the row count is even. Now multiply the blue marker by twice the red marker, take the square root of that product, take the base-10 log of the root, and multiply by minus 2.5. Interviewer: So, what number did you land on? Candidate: -0.264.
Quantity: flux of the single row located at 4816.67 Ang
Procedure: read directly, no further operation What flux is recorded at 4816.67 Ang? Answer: 7.72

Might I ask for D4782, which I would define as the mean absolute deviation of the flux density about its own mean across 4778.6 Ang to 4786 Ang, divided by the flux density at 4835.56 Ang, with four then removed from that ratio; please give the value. -3.99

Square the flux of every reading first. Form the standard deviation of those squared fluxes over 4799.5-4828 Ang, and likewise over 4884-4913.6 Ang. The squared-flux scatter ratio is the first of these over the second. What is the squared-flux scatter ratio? 1.0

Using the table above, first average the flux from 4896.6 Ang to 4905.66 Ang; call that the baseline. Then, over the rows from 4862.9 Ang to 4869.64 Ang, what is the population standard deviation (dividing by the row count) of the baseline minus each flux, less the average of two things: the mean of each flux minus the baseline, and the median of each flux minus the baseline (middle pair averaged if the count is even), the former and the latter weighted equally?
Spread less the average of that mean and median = 1.1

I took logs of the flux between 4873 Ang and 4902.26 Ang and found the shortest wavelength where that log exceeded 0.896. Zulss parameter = 4881.43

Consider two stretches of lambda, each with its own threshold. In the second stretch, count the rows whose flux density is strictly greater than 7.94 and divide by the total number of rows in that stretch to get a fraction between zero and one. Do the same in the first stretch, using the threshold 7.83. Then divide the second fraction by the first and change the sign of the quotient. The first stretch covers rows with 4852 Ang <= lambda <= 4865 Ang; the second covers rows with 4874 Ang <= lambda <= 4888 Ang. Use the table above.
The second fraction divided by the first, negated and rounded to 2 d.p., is -1.50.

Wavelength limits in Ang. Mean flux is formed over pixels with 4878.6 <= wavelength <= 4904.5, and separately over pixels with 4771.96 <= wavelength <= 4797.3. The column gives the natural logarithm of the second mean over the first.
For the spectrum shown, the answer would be -0.014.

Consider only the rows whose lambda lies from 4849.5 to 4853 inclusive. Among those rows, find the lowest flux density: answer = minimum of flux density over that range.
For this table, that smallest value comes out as 7.91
